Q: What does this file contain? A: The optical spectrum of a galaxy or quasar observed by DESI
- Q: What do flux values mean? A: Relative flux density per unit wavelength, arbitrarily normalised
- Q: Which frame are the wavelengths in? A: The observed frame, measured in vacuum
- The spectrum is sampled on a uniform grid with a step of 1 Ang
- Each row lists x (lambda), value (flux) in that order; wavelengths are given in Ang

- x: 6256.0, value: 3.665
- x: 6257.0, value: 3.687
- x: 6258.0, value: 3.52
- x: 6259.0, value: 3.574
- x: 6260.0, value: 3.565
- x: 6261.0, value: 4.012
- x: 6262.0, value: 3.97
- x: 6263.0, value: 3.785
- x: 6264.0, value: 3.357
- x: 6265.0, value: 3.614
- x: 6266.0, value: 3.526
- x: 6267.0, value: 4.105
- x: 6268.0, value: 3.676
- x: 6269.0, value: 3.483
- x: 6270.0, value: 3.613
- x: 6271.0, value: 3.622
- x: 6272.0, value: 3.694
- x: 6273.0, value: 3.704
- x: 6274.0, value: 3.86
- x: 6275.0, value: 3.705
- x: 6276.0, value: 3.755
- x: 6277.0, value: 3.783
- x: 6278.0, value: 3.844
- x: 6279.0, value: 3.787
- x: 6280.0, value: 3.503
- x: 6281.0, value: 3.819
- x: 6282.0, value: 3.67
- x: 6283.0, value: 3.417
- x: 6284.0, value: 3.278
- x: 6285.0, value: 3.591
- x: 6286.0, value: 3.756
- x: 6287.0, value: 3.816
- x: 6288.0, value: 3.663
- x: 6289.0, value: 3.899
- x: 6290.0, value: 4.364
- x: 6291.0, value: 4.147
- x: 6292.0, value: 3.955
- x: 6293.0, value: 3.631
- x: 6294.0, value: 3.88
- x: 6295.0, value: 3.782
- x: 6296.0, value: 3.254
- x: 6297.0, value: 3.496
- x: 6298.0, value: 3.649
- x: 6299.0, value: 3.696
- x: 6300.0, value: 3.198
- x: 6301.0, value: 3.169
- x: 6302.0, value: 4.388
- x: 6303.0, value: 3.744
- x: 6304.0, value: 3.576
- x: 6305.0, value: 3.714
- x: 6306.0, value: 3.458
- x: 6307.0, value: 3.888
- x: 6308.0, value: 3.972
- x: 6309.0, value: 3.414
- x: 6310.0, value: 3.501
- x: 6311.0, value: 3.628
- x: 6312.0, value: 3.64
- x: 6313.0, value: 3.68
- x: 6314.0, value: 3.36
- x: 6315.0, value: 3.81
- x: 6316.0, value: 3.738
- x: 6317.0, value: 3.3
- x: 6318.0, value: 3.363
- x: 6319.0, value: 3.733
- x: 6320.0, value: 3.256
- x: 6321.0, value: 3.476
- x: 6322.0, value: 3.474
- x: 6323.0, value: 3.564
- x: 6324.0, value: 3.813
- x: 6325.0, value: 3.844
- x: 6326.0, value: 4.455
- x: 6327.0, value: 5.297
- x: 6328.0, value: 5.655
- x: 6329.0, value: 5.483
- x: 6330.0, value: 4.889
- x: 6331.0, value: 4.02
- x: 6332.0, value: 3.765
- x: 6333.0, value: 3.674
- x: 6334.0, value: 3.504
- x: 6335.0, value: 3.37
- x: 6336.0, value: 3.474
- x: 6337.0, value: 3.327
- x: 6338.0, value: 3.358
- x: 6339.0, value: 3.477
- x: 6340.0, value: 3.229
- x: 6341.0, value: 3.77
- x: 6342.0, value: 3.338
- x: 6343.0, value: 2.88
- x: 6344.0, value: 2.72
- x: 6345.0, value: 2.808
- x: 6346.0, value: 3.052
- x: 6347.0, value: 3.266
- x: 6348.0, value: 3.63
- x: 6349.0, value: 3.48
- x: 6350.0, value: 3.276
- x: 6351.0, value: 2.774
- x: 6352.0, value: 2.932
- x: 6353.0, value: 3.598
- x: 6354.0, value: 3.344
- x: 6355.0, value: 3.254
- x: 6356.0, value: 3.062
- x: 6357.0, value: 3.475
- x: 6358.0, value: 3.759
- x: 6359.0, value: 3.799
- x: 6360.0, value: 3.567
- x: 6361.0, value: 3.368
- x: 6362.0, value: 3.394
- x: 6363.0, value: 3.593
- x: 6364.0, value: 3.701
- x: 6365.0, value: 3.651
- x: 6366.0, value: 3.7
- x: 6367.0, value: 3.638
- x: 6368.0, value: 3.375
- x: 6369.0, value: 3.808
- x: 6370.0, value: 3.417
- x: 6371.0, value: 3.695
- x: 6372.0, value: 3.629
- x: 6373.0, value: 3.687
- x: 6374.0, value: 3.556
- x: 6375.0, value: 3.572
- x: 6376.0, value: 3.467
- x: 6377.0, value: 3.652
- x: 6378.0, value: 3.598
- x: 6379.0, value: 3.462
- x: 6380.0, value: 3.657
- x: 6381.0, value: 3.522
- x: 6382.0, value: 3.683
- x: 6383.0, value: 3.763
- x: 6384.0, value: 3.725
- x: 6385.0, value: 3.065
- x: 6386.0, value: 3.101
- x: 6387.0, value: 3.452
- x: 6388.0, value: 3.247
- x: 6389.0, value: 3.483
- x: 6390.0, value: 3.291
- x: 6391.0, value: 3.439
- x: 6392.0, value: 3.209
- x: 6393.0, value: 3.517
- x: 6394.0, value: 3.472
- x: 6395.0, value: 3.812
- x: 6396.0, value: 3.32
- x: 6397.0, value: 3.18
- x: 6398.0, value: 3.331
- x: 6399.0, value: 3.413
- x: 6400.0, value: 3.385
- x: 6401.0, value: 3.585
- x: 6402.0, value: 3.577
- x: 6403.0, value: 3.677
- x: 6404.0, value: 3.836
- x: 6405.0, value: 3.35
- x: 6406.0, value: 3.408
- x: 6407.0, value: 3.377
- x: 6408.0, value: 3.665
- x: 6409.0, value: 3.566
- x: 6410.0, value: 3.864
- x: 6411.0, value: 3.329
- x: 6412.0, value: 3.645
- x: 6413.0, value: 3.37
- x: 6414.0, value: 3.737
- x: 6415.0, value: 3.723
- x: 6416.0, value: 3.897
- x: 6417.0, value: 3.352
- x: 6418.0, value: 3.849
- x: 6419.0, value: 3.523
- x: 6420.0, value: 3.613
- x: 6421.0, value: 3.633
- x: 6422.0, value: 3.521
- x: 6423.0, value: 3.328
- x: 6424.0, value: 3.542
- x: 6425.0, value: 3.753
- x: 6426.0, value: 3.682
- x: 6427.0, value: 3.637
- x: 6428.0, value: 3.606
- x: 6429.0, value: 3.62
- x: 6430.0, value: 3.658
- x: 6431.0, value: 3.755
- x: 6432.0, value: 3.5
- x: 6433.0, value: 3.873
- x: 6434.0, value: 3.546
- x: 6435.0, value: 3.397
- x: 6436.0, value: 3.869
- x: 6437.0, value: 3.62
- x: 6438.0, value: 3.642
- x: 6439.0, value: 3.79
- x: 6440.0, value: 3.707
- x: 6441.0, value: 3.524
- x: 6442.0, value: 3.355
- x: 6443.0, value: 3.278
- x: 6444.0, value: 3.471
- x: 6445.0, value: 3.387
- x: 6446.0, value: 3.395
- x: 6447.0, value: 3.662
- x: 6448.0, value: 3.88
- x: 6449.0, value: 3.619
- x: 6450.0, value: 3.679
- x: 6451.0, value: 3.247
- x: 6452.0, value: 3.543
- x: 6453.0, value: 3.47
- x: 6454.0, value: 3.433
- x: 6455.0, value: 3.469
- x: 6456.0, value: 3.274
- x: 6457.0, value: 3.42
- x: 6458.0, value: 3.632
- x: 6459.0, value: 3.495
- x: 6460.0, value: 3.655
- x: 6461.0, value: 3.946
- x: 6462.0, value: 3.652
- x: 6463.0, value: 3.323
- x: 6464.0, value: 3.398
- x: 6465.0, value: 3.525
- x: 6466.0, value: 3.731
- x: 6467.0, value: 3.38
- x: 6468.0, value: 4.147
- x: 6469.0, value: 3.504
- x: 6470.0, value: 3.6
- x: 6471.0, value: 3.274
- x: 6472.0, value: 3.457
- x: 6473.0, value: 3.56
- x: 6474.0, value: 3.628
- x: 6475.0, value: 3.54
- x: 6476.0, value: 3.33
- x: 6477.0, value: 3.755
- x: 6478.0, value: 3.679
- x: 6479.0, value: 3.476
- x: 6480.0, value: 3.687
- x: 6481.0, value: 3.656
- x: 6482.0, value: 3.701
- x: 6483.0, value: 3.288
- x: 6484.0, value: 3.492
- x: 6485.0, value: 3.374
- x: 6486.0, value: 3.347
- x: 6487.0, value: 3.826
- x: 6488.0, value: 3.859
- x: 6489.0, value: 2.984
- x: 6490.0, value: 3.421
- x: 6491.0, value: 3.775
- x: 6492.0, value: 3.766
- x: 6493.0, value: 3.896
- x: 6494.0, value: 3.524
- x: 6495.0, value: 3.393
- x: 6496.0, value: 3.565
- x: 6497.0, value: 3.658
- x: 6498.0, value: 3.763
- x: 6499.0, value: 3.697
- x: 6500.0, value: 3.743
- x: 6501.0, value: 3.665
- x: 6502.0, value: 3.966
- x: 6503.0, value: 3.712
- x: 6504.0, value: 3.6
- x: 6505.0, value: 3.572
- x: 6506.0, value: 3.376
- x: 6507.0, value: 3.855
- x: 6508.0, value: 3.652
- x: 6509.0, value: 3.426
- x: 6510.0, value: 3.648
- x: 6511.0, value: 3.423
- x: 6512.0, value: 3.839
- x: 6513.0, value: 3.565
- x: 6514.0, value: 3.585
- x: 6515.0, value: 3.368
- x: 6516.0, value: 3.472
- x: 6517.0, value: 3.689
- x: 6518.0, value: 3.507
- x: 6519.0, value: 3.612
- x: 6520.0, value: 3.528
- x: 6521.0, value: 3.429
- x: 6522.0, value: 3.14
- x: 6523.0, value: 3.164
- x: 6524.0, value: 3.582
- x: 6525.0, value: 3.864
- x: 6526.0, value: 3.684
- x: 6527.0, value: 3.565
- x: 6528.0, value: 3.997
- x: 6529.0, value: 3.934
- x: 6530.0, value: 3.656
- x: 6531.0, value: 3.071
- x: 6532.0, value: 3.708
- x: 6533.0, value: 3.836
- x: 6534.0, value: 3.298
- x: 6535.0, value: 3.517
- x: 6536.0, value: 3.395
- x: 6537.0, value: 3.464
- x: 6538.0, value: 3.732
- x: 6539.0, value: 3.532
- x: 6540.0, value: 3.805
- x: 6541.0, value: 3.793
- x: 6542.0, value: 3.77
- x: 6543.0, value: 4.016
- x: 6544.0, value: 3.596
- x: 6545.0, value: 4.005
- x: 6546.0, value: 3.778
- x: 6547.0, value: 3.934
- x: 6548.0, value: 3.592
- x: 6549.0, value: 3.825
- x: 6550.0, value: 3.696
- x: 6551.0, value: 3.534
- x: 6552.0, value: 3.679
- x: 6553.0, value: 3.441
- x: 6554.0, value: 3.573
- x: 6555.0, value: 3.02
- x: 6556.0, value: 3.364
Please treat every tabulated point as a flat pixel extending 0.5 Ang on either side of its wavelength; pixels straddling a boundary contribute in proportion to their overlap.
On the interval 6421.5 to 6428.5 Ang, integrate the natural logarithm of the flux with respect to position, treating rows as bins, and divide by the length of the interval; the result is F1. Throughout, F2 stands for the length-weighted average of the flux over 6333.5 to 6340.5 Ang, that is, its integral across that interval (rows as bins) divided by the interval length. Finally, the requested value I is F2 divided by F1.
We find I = 2.7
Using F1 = 1.28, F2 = 3.39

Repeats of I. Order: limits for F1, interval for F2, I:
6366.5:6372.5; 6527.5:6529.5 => 3.1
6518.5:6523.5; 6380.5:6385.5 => 2.9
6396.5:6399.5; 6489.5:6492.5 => 3.1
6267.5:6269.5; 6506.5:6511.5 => 2.8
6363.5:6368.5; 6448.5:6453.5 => 2.7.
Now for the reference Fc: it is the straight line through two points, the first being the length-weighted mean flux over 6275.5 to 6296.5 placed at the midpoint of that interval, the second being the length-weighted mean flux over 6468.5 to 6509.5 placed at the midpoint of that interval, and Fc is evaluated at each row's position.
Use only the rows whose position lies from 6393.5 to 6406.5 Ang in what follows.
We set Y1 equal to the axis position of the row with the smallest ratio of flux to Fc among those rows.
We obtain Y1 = 6397.0 Ang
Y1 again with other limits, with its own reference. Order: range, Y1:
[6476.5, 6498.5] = 6489.0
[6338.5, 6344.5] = 6344.0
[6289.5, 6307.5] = 6301.0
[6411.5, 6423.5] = 6423.0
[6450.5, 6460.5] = 6451.0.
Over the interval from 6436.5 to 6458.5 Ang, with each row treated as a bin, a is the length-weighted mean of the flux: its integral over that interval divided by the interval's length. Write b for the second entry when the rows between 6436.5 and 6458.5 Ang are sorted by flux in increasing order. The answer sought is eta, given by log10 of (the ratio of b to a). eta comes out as -0.032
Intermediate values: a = 3.52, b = 3.274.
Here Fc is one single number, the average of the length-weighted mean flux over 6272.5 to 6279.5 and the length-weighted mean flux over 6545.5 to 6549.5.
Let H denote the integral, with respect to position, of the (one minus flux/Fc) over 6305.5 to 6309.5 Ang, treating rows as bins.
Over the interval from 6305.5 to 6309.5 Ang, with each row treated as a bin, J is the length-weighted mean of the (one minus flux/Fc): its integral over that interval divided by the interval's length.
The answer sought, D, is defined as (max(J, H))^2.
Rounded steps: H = 0.10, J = 0.03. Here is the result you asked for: 0.010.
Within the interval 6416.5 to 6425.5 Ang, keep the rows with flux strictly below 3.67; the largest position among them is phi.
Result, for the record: 6424.0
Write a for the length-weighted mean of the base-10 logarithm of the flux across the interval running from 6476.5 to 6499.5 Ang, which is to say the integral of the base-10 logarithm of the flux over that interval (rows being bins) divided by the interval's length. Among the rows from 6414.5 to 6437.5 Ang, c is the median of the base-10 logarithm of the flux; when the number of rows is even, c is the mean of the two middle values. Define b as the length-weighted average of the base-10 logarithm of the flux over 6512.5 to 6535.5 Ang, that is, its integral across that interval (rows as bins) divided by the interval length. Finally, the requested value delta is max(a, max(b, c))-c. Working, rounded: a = 0.554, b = 0.550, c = 0.559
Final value 0.000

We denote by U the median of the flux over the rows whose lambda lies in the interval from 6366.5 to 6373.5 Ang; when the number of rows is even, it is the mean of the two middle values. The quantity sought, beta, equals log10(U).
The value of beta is 0.561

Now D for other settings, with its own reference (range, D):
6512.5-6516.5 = 0.089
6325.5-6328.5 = 0.129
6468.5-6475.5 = 0.251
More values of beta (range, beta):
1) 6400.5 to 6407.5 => 0.554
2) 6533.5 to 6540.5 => 0.546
